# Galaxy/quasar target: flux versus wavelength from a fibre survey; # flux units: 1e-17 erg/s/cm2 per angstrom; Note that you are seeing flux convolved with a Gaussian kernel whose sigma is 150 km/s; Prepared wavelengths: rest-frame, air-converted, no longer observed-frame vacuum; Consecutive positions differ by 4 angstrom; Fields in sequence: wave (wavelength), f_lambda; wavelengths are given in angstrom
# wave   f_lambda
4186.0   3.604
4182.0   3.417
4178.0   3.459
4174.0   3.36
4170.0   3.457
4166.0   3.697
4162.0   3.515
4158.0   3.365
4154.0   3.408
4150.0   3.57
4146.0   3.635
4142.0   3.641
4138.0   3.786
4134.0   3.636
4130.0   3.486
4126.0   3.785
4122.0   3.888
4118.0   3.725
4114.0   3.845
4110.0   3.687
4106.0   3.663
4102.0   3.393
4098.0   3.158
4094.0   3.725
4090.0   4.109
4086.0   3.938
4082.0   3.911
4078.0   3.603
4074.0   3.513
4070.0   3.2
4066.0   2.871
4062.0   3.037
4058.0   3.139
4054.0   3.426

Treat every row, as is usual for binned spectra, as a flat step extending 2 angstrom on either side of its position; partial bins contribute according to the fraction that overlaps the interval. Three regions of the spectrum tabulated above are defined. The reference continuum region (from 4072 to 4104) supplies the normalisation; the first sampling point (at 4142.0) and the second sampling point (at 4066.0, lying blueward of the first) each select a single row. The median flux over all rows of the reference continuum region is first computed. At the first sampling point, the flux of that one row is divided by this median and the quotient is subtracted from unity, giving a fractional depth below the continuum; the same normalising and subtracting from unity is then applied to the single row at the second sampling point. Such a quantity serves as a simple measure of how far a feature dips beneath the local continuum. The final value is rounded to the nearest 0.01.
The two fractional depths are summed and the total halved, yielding 0.11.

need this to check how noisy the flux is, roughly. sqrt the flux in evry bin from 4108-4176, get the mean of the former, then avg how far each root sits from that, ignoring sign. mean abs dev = 0.036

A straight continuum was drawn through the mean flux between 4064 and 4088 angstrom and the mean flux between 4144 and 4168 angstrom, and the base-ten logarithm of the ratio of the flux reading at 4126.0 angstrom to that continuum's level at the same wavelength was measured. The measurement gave 0.031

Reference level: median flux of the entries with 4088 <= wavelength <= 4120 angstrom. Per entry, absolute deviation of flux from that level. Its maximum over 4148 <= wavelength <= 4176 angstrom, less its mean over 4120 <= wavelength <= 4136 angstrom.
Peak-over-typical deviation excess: 0.21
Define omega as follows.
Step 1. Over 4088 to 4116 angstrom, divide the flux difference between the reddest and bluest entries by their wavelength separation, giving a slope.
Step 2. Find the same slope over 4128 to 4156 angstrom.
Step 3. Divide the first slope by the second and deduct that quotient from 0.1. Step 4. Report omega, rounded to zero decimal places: -3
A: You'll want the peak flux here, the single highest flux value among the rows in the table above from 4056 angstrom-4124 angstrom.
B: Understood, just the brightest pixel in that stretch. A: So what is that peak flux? 4.109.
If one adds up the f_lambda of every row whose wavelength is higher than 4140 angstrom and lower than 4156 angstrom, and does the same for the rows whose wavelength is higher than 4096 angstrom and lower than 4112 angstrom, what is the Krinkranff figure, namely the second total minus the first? -0.4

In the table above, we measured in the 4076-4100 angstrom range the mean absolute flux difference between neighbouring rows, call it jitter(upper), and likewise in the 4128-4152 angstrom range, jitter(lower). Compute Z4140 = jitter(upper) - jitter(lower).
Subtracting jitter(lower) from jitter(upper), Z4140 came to 0.188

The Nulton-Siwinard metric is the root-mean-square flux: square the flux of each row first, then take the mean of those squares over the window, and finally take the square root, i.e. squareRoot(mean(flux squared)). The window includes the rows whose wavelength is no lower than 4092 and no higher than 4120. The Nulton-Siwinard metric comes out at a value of 3.61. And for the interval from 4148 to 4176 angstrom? 3.48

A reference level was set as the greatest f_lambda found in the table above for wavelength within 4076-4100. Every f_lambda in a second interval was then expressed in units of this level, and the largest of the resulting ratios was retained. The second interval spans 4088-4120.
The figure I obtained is 1.00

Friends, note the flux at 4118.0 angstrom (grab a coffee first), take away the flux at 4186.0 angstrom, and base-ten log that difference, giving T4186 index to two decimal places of -0.92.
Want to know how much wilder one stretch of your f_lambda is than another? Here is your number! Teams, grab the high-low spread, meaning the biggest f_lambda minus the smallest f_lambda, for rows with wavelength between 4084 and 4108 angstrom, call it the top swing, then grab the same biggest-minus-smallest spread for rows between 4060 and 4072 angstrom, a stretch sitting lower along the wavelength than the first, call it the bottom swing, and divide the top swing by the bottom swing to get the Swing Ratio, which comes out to 2.9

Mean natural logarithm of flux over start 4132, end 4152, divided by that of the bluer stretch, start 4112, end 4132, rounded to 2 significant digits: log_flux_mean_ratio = 0.98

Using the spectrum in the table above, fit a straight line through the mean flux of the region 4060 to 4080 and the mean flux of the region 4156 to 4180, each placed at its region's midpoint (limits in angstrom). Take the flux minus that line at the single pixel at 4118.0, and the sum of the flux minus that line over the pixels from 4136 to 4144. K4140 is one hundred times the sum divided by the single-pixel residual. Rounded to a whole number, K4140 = 166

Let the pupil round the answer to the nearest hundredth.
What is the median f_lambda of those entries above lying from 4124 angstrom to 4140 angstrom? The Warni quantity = 3.71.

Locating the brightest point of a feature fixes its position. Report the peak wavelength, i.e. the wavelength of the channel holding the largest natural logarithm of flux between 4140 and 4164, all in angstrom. 4142.0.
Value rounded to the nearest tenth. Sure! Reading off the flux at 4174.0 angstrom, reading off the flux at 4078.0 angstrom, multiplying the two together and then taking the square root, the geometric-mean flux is 3.5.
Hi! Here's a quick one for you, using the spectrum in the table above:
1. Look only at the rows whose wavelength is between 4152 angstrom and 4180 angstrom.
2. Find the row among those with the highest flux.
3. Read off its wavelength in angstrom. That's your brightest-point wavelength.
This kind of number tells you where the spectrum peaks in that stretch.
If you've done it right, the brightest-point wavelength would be 4166.0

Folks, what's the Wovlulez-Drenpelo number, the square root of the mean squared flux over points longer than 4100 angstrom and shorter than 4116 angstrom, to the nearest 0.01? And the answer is 3.65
